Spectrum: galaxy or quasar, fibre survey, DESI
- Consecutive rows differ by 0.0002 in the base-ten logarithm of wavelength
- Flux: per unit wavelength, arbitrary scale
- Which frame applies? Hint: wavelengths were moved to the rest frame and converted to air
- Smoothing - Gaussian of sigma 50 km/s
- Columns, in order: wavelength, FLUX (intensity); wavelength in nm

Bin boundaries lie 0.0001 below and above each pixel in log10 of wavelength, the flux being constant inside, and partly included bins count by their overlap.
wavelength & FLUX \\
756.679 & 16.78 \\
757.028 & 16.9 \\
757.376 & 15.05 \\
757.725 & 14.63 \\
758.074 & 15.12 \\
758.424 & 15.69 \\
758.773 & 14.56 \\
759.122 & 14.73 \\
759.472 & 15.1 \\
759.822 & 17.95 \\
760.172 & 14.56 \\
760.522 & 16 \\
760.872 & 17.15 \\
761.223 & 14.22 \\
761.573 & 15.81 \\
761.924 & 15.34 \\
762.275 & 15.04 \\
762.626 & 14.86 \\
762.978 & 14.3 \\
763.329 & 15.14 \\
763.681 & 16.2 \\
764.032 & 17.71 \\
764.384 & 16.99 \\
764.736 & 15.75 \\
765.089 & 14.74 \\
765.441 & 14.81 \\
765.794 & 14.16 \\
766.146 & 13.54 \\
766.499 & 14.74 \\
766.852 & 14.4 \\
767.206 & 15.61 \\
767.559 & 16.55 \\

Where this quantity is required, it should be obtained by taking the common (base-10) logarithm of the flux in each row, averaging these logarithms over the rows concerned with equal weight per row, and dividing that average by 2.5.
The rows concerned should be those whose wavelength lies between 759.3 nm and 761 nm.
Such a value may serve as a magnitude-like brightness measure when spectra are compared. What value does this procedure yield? 0.483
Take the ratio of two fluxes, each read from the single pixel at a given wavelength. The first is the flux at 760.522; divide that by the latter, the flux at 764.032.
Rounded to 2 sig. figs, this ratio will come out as 0.90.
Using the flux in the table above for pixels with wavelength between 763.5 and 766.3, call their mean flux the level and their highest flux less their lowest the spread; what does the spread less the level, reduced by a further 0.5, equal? -11.8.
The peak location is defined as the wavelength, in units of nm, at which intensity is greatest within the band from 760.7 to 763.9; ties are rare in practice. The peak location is 760.872 nm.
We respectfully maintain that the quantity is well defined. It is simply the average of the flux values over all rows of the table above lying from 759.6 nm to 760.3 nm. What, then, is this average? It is 16.3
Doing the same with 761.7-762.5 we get 15.2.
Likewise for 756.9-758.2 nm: 15.4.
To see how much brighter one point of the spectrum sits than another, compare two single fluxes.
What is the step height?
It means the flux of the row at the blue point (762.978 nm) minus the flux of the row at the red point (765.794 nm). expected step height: 0.1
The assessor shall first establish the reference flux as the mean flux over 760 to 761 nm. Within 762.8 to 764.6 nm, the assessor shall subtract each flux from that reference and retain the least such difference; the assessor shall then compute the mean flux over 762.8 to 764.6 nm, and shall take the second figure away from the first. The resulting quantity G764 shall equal -17.9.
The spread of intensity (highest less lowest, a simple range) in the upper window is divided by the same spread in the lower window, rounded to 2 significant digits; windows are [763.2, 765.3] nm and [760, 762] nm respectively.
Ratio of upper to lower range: 1.0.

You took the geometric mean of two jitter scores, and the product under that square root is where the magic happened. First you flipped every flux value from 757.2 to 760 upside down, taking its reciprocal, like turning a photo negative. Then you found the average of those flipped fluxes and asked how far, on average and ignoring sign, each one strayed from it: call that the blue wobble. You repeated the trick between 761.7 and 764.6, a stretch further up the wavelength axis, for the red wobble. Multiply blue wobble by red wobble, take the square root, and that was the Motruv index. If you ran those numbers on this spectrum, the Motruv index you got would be 0.0033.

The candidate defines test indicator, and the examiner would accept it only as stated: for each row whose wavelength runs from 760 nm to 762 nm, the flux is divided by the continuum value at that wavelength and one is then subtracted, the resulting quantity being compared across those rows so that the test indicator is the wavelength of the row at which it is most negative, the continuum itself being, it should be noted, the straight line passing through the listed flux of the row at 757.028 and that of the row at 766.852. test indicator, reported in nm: 761.223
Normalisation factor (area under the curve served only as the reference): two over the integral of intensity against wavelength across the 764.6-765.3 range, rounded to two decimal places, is 0.19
